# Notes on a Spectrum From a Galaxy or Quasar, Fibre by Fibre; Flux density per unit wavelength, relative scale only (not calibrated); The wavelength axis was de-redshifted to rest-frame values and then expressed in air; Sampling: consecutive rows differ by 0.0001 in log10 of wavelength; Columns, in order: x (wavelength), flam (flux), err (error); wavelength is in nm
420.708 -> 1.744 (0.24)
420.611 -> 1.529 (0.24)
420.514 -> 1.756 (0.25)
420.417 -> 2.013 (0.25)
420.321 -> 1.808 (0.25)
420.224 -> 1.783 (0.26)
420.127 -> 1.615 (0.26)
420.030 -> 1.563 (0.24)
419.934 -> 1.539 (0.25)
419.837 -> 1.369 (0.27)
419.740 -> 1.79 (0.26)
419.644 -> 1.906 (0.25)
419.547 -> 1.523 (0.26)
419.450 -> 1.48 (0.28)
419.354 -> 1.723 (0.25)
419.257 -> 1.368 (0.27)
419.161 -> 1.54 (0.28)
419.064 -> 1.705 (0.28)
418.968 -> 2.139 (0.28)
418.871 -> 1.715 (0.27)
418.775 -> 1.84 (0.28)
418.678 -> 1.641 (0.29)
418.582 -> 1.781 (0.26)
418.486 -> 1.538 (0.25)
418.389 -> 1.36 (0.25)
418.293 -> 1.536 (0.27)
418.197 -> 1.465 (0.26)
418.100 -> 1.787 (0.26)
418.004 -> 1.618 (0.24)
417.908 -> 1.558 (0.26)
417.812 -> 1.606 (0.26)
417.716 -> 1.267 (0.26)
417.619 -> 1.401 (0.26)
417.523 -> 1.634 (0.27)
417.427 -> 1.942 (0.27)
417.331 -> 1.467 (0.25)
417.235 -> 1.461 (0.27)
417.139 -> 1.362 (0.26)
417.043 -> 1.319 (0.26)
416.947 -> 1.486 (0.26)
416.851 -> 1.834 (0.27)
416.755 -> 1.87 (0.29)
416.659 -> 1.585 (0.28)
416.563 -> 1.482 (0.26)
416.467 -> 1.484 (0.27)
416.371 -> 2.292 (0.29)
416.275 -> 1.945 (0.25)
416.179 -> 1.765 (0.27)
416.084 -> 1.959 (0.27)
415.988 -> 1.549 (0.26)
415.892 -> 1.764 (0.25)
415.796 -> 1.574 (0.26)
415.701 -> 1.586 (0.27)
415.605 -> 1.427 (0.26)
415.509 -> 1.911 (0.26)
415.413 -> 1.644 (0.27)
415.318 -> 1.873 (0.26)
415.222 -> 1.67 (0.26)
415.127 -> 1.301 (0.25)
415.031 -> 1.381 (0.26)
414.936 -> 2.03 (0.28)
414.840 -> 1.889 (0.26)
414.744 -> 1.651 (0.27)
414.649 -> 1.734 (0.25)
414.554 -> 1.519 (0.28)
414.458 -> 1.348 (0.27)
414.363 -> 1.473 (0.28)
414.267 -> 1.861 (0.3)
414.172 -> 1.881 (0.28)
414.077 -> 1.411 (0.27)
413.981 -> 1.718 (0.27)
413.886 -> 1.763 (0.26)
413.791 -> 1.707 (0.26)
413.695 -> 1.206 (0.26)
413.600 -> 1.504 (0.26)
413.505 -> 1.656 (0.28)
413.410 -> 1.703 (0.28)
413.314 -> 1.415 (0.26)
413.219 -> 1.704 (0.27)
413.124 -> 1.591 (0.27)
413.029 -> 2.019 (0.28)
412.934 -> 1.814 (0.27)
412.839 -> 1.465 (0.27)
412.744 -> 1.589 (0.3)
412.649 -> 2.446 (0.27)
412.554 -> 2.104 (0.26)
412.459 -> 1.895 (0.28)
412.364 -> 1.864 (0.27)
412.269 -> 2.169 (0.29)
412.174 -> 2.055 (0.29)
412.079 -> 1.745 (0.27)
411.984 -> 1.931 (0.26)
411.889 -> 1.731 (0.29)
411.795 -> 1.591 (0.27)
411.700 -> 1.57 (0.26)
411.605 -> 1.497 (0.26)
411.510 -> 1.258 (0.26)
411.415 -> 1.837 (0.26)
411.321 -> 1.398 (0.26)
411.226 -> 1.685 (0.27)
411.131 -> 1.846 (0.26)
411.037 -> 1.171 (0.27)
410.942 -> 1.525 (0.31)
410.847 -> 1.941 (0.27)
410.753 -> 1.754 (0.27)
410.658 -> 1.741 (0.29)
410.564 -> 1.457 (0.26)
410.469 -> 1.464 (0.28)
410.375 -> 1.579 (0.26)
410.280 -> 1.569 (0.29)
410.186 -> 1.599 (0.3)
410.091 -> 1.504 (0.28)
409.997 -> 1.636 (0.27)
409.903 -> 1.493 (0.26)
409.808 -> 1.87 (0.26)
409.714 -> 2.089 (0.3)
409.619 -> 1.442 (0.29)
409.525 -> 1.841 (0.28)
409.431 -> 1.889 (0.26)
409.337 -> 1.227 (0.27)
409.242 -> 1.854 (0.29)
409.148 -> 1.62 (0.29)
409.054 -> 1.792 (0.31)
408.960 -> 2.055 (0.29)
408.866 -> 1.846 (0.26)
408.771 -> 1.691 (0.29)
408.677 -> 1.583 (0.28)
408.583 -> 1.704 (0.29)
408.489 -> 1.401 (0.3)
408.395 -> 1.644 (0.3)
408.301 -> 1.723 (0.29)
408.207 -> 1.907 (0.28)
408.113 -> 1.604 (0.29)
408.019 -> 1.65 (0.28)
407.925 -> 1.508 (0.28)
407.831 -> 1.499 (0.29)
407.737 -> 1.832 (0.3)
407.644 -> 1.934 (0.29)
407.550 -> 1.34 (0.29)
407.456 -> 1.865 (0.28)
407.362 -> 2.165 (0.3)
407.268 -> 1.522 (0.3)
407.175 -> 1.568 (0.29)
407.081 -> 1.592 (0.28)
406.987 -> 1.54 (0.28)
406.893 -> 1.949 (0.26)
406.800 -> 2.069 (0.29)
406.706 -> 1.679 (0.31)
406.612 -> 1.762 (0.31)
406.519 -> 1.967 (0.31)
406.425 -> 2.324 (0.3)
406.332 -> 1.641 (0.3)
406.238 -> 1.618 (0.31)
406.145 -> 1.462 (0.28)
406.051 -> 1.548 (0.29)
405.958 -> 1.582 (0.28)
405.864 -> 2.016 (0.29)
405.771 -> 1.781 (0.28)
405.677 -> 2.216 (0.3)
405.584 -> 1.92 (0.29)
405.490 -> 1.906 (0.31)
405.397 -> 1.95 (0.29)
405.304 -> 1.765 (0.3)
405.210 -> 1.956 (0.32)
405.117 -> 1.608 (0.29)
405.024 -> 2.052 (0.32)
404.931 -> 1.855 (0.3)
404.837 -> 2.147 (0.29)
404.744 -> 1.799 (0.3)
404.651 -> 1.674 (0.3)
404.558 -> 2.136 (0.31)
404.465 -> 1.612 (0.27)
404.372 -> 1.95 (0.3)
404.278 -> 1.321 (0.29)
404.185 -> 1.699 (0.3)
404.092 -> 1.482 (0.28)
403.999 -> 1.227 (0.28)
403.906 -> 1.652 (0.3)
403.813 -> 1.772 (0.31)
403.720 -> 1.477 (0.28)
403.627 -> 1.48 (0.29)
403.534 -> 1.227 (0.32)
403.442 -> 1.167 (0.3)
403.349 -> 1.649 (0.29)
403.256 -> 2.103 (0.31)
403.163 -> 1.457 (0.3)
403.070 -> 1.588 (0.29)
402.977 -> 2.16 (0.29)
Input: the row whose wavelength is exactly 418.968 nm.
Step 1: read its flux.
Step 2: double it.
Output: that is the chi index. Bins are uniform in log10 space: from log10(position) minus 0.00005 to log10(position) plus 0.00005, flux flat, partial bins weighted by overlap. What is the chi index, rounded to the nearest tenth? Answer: 4.3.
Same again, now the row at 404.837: 4.3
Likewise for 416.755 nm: 3.7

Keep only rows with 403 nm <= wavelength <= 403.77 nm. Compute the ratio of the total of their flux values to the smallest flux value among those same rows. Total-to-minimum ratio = 10.4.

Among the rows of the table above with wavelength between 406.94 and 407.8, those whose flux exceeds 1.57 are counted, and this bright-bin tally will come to 5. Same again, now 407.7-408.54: 6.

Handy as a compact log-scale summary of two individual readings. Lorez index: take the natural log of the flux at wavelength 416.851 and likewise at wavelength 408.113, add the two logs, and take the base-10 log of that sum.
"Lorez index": 0.03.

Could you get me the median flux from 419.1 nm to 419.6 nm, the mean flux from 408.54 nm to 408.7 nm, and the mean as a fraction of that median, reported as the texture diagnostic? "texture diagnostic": 1.08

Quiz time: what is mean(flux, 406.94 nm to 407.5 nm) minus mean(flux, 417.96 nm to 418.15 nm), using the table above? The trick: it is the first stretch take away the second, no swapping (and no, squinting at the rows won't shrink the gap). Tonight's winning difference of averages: 0.01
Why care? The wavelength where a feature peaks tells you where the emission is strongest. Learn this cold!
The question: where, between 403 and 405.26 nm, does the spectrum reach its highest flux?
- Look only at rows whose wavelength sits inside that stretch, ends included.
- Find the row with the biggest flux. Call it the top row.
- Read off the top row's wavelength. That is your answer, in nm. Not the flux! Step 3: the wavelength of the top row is 404.837 nm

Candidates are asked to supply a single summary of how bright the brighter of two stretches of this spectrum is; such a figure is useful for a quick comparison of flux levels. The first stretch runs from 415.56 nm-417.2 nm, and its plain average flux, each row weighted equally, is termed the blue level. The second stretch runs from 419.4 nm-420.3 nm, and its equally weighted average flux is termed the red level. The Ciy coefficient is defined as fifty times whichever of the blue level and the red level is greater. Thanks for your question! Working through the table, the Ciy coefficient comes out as 83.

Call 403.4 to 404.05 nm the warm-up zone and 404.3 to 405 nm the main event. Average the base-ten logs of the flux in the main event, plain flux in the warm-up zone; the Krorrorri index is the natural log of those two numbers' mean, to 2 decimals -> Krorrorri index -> -0.16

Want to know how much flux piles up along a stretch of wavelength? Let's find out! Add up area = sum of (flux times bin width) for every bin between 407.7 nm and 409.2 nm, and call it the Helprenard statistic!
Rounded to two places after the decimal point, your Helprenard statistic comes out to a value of 2.54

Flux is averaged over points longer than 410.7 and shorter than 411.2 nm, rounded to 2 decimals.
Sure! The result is 1.65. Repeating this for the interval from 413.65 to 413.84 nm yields 1.46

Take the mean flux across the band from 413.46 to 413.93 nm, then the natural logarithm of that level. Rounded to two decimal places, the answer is 0.45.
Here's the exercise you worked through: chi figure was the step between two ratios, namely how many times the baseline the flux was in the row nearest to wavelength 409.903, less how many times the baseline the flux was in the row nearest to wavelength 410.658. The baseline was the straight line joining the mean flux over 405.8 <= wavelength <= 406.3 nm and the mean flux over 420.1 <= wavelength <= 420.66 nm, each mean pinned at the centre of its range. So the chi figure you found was -0.1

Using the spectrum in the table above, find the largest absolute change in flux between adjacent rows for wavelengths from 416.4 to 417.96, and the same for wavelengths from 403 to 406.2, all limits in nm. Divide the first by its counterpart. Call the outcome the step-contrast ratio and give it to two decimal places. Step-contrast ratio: 0.74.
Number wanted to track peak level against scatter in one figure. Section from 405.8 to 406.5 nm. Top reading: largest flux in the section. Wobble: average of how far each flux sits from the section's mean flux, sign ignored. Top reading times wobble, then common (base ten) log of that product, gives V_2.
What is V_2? -0.2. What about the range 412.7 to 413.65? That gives -0.6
